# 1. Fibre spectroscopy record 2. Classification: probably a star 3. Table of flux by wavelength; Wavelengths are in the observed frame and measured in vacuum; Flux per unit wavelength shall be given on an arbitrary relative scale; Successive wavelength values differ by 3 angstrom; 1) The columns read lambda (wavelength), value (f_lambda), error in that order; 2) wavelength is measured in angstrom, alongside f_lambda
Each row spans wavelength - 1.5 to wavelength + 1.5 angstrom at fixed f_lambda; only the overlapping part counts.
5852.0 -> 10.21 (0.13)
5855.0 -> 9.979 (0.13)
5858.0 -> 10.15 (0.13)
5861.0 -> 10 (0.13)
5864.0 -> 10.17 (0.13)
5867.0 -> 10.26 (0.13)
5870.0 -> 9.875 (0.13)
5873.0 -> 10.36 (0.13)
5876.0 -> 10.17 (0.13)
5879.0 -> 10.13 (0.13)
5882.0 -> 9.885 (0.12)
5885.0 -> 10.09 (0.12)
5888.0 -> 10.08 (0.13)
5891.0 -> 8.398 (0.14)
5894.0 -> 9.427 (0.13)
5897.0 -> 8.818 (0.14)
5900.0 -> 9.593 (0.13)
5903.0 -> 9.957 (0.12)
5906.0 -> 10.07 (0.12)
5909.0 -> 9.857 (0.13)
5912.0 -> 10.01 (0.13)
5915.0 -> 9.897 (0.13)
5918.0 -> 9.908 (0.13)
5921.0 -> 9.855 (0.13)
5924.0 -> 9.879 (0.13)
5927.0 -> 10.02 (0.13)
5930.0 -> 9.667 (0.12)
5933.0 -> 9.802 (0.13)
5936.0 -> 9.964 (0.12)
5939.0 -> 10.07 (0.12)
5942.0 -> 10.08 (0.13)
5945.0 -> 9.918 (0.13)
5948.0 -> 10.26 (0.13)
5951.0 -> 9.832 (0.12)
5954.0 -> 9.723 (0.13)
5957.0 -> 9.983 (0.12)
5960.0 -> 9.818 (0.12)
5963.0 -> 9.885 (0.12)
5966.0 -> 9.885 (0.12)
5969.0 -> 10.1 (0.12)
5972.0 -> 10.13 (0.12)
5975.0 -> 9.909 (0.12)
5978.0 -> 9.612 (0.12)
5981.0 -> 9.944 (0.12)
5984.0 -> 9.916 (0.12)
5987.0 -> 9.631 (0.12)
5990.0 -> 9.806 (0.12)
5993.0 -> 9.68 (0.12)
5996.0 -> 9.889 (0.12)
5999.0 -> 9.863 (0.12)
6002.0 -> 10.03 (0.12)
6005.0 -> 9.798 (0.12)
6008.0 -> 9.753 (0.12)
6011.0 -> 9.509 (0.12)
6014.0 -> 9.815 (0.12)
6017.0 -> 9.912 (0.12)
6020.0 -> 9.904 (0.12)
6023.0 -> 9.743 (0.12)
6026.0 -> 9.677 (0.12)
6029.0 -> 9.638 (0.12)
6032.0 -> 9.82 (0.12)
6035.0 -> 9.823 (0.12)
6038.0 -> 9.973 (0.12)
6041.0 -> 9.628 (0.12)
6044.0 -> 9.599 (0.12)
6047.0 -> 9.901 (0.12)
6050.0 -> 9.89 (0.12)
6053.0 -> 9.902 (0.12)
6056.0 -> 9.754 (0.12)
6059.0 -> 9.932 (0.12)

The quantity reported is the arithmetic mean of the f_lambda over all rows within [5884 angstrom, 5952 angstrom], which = 9.80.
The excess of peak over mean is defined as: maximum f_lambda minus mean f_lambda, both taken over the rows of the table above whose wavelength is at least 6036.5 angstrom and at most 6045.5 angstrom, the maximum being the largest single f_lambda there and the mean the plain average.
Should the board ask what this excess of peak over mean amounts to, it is 0.24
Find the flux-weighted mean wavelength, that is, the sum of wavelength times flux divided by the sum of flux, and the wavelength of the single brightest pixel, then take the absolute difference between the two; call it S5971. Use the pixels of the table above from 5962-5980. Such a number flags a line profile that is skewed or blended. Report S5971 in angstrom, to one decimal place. 1.5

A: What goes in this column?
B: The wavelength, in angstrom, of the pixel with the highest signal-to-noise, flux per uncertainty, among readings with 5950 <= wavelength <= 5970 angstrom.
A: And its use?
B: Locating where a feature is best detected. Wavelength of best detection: 5969.0 angstrom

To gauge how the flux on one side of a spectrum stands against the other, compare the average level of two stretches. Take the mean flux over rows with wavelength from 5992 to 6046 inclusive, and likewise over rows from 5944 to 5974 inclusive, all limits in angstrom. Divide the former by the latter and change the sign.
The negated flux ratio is -0.98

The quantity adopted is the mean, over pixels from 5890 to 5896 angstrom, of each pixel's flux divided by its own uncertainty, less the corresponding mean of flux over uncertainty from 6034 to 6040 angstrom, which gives -16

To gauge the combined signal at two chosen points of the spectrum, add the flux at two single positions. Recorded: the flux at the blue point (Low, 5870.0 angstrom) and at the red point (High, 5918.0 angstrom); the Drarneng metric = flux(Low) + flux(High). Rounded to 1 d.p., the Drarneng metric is 19.8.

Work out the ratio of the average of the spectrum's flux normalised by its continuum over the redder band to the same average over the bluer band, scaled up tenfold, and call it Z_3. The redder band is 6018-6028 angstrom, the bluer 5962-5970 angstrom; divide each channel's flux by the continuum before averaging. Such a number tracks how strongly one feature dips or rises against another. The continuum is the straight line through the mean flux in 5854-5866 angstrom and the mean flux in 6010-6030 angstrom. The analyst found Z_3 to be 9.9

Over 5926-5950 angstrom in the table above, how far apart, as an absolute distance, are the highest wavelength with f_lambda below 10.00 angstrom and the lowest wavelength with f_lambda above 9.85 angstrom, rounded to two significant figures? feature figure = 18 angstrom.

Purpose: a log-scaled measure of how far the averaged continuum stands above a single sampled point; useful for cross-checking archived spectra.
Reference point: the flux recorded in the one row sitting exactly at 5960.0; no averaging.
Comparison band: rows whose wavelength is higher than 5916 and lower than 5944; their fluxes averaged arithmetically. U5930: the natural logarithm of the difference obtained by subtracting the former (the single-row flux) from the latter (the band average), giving -2.3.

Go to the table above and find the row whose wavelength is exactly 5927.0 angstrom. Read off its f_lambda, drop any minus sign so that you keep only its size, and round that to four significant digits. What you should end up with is 10.02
